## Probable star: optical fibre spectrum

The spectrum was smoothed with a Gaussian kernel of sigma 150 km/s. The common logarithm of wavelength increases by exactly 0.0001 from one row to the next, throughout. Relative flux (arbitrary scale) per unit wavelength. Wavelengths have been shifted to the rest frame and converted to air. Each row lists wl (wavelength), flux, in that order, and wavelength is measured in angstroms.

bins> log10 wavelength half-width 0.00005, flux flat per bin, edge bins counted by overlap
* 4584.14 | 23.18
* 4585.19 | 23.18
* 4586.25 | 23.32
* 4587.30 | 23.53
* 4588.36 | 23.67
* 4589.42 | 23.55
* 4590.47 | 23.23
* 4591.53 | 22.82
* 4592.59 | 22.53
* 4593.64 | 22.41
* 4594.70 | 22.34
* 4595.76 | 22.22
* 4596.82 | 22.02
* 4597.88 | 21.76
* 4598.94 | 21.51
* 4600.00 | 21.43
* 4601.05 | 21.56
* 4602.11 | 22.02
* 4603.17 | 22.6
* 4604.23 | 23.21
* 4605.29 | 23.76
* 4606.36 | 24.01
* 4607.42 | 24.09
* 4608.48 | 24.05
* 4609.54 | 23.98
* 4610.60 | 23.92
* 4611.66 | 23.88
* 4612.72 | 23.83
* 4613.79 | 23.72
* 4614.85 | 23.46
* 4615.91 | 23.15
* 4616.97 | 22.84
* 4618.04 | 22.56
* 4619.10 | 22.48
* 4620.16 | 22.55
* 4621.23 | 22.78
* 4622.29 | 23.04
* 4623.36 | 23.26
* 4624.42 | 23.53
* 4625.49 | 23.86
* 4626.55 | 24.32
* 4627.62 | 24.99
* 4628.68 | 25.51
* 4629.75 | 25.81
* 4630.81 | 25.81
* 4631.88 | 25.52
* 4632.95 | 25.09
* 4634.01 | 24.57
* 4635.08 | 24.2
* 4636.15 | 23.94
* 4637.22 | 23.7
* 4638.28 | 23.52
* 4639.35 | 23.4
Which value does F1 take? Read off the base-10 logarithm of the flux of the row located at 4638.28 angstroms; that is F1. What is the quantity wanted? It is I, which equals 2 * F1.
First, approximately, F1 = 1.37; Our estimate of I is 2.743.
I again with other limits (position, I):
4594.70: 2.698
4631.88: 2.814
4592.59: 2.706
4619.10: 2.704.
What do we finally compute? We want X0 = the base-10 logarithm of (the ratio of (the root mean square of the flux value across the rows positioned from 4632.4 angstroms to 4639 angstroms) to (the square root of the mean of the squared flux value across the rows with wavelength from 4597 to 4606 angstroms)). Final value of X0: 0.04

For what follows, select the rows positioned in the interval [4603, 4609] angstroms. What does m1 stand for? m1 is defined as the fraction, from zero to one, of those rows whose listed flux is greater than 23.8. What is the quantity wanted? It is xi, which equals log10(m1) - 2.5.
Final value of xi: -2.8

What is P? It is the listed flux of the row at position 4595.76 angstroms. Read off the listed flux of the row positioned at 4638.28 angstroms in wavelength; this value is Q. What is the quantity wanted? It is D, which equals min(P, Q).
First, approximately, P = 22.22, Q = 23.52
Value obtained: 22.2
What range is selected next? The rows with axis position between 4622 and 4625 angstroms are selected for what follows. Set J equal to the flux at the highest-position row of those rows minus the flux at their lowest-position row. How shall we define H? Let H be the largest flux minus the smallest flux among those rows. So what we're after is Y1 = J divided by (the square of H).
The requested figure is 2.0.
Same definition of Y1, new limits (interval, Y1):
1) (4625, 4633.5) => 0.3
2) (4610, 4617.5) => -0.9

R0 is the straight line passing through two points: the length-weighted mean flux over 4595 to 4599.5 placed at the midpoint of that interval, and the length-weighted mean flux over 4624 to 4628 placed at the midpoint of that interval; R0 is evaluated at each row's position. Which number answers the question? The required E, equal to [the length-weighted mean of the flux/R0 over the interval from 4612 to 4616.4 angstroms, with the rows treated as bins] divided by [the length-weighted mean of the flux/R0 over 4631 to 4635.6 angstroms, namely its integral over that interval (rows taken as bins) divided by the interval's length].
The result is 1.01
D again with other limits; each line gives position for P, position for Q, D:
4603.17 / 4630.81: 22.6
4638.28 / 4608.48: 23.5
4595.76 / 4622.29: 22.2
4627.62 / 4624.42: 23.5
